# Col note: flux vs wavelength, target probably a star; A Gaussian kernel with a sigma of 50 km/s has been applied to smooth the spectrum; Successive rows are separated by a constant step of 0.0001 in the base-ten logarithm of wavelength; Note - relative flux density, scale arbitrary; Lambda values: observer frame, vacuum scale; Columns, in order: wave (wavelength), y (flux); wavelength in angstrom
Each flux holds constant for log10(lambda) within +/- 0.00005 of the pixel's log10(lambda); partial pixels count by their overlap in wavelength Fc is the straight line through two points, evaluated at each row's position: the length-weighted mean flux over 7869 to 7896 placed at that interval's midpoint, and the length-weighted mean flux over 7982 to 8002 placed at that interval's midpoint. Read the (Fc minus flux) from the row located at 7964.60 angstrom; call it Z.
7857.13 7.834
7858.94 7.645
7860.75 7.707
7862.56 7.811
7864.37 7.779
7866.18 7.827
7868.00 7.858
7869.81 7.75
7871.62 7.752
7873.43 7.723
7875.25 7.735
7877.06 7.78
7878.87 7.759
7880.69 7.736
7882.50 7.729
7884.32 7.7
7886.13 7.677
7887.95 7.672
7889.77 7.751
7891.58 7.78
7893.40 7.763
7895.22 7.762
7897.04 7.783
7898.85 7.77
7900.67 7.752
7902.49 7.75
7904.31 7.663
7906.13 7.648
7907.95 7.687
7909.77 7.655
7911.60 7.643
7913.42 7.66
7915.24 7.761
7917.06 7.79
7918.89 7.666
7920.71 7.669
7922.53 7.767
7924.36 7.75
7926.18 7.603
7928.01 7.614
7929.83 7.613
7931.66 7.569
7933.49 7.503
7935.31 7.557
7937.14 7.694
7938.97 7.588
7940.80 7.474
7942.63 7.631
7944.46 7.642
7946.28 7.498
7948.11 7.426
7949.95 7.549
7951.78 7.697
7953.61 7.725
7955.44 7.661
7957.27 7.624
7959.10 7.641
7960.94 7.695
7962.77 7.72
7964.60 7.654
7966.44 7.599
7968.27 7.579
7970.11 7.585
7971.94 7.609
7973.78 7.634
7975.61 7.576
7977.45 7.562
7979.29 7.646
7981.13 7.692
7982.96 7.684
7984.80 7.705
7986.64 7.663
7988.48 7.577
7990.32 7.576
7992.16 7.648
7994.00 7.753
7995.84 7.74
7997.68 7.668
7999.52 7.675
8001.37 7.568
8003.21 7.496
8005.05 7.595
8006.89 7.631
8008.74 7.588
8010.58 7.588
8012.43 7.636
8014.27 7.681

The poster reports 0.03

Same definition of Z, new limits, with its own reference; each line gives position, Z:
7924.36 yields -0.04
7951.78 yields -0.01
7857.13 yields -0.08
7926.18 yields 0.10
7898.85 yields -0.04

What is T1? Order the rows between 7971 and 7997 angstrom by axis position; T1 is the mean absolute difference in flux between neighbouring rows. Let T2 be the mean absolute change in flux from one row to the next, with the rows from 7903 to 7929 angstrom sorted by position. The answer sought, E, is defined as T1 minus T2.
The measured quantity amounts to -0.005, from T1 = 0.0442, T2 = 0.050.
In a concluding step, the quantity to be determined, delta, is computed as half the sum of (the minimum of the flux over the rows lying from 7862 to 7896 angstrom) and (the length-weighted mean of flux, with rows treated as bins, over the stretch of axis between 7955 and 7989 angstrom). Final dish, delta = 7.65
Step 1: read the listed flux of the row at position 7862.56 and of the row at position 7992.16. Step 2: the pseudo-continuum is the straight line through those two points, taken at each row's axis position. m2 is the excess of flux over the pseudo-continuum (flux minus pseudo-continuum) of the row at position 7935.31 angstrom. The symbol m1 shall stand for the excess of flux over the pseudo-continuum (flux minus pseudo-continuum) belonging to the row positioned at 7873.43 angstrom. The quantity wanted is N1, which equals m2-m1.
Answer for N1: -0.09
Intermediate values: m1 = -0.07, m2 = -0.16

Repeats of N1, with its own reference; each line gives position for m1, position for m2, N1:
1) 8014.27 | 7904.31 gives -0.16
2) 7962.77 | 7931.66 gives -0.19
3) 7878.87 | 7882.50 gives -0.03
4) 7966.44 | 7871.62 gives 0.03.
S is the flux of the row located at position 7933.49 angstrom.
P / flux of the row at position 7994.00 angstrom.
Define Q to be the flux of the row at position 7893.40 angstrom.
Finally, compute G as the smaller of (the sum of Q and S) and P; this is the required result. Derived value 7.75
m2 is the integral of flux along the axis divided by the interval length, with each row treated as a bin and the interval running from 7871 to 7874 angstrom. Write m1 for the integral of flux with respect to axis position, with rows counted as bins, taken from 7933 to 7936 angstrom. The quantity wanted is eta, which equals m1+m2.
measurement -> 30.4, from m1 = 22.6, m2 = 7.74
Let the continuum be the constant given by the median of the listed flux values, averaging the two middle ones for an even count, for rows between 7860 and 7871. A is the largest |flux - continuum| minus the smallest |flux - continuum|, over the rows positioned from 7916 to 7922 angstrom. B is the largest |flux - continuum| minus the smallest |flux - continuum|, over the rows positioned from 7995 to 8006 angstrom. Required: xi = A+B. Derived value 0.37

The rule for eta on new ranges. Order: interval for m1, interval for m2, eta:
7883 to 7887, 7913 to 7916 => 38.5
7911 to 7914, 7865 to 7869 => 30.8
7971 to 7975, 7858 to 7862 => 38.2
